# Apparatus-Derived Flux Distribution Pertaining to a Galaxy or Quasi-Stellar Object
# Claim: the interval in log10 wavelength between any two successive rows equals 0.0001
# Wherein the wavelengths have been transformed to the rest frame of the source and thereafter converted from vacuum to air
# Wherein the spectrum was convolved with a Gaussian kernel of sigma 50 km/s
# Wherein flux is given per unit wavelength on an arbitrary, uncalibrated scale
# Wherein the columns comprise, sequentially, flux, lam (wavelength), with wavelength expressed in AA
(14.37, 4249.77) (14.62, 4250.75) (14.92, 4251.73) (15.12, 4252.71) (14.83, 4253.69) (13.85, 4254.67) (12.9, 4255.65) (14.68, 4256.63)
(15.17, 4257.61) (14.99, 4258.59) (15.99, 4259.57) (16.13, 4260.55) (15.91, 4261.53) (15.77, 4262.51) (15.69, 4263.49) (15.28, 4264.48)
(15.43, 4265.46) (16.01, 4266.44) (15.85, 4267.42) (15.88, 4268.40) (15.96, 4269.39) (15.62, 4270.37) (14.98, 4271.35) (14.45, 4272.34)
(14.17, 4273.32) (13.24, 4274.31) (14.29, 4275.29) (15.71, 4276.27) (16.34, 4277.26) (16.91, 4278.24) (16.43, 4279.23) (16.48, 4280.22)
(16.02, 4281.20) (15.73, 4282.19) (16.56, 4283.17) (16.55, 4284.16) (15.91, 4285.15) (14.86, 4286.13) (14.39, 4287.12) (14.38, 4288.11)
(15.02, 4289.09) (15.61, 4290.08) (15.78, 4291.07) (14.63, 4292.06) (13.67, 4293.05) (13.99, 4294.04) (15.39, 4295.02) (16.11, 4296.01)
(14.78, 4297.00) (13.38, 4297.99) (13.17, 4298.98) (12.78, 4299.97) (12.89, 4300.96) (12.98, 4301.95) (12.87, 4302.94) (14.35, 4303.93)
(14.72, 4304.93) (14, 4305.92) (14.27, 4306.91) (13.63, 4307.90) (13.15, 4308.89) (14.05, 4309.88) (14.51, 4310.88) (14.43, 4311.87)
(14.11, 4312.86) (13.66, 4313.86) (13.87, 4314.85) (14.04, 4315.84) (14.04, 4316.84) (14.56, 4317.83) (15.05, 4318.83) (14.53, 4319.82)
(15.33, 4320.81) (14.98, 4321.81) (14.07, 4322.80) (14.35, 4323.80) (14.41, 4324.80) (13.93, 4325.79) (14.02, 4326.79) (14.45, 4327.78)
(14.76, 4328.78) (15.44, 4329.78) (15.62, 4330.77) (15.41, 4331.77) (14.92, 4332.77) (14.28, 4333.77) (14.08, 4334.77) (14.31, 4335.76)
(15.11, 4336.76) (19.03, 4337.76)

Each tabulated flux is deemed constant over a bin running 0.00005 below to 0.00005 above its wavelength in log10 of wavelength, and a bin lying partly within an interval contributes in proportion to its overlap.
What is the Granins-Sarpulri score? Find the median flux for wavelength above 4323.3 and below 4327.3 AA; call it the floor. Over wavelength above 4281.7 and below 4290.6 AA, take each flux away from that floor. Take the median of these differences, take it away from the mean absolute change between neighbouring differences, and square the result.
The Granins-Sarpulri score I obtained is 4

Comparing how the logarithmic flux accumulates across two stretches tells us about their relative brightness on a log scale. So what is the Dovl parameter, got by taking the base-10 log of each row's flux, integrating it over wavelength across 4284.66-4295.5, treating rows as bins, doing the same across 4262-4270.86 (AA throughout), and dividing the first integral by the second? 1.2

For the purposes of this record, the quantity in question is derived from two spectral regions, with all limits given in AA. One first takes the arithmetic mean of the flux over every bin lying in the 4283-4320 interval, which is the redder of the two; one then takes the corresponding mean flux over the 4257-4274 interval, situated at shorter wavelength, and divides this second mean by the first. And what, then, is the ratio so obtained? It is 1.08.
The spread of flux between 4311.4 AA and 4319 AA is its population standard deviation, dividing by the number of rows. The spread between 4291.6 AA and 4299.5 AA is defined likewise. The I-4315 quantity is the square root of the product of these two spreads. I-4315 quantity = 0.63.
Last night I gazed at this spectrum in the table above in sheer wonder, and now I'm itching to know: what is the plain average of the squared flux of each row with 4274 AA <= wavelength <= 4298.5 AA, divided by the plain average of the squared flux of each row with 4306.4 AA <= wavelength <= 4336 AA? 1.13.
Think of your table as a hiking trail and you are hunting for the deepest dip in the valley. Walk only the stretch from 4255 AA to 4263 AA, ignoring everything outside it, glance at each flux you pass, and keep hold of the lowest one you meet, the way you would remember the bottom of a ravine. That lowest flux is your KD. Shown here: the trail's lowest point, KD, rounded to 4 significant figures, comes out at 12.90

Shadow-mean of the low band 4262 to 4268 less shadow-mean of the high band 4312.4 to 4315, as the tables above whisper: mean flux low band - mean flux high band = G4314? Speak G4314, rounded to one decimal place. 1.8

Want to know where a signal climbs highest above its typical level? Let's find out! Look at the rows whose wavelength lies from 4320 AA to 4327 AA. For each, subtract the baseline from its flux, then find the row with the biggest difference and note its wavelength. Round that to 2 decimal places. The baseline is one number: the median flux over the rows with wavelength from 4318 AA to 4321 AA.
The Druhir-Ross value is 4320.81 AA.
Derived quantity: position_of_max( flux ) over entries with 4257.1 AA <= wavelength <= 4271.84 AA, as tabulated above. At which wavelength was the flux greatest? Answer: 4260.55 AA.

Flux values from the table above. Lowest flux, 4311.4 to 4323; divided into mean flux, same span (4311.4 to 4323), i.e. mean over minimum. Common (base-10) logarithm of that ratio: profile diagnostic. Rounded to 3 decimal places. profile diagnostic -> 0.023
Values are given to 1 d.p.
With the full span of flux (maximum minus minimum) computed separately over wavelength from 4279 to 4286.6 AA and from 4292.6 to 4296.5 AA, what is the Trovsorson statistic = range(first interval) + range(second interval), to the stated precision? 4.1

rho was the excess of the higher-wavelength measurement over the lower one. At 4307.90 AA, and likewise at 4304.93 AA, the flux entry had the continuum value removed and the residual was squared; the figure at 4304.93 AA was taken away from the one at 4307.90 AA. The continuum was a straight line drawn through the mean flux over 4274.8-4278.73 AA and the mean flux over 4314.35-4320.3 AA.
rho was 1.1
